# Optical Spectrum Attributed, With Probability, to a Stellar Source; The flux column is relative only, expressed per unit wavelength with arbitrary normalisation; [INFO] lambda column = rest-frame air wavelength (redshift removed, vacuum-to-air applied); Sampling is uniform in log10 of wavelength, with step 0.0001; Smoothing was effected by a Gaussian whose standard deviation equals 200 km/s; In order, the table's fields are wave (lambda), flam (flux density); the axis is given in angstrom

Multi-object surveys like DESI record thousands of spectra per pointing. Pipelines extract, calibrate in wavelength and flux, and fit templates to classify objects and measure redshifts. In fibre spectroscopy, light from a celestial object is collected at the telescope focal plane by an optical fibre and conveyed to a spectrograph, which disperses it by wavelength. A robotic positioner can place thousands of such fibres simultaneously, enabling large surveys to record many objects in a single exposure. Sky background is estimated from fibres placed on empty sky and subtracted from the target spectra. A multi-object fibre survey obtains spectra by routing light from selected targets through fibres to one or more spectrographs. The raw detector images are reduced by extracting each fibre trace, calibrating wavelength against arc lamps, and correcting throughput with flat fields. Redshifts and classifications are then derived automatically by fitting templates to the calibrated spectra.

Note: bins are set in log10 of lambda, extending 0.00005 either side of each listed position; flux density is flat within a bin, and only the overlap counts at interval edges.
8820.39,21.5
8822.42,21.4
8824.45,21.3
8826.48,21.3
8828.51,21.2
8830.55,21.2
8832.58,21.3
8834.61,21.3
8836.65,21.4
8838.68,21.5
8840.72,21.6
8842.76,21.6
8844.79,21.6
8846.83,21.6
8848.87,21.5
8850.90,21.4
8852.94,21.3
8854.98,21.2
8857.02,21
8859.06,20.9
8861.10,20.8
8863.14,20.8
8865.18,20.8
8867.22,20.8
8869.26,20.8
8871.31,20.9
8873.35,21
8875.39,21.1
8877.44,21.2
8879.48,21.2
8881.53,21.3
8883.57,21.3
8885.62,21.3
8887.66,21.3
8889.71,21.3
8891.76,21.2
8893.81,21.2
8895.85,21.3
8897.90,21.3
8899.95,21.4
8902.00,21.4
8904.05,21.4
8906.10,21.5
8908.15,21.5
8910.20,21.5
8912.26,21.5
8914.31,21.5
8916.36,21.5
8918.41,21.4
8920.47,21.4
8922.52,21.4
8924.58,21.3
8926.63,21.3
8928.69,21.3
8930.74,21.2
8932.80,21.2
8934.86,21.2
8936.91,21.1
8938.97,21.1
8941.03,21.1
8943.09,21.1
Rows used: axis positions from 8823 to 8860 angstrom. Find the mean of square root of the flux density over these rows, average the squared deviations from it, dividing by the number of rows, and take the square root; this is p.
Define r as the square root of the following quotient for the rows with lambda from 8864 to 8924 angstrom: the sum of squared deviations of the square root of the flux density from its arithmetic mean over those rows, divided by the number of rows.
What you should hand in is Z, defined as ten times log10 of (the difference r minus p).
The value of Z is -27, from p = 0.021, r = 0.023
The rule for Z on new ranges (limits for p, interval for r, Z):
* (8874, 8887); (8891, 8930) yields -26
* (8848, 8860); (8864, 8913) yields -31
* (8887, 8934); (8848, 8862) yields -18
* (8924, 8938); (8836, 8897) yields -17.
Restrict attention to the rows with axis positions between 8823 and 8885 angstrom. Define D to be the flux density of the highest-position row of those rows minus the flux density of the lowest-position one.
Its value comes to 0.0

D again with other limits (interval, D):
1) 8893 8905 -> 0.2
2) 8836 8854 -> -0.1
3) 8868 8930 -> 0.5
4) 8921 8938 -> -0.3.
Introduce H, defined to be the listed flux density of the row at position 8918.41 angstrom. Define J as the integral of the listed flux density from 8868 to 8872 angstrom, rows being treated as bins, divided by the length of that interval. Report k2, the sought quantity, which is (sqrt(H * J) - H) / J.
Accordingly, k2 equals -0.014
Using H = 21.4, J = 20.8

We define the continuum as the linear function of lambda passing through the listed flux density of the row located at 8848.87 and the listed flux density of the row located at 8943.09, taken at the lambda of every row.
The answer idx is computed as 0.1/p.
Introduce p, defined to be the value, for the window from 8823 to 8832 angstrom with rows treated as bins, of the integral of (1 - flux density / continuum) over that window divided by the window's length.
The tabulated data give 7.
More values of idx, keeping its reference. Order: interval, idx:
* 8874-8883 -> 12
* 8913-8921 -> -9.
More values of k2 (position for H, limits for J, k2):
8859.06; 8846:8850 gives 0.015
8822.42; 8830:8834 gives -0.002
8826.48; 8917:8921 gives 0.002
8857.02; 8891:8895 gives 0.006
